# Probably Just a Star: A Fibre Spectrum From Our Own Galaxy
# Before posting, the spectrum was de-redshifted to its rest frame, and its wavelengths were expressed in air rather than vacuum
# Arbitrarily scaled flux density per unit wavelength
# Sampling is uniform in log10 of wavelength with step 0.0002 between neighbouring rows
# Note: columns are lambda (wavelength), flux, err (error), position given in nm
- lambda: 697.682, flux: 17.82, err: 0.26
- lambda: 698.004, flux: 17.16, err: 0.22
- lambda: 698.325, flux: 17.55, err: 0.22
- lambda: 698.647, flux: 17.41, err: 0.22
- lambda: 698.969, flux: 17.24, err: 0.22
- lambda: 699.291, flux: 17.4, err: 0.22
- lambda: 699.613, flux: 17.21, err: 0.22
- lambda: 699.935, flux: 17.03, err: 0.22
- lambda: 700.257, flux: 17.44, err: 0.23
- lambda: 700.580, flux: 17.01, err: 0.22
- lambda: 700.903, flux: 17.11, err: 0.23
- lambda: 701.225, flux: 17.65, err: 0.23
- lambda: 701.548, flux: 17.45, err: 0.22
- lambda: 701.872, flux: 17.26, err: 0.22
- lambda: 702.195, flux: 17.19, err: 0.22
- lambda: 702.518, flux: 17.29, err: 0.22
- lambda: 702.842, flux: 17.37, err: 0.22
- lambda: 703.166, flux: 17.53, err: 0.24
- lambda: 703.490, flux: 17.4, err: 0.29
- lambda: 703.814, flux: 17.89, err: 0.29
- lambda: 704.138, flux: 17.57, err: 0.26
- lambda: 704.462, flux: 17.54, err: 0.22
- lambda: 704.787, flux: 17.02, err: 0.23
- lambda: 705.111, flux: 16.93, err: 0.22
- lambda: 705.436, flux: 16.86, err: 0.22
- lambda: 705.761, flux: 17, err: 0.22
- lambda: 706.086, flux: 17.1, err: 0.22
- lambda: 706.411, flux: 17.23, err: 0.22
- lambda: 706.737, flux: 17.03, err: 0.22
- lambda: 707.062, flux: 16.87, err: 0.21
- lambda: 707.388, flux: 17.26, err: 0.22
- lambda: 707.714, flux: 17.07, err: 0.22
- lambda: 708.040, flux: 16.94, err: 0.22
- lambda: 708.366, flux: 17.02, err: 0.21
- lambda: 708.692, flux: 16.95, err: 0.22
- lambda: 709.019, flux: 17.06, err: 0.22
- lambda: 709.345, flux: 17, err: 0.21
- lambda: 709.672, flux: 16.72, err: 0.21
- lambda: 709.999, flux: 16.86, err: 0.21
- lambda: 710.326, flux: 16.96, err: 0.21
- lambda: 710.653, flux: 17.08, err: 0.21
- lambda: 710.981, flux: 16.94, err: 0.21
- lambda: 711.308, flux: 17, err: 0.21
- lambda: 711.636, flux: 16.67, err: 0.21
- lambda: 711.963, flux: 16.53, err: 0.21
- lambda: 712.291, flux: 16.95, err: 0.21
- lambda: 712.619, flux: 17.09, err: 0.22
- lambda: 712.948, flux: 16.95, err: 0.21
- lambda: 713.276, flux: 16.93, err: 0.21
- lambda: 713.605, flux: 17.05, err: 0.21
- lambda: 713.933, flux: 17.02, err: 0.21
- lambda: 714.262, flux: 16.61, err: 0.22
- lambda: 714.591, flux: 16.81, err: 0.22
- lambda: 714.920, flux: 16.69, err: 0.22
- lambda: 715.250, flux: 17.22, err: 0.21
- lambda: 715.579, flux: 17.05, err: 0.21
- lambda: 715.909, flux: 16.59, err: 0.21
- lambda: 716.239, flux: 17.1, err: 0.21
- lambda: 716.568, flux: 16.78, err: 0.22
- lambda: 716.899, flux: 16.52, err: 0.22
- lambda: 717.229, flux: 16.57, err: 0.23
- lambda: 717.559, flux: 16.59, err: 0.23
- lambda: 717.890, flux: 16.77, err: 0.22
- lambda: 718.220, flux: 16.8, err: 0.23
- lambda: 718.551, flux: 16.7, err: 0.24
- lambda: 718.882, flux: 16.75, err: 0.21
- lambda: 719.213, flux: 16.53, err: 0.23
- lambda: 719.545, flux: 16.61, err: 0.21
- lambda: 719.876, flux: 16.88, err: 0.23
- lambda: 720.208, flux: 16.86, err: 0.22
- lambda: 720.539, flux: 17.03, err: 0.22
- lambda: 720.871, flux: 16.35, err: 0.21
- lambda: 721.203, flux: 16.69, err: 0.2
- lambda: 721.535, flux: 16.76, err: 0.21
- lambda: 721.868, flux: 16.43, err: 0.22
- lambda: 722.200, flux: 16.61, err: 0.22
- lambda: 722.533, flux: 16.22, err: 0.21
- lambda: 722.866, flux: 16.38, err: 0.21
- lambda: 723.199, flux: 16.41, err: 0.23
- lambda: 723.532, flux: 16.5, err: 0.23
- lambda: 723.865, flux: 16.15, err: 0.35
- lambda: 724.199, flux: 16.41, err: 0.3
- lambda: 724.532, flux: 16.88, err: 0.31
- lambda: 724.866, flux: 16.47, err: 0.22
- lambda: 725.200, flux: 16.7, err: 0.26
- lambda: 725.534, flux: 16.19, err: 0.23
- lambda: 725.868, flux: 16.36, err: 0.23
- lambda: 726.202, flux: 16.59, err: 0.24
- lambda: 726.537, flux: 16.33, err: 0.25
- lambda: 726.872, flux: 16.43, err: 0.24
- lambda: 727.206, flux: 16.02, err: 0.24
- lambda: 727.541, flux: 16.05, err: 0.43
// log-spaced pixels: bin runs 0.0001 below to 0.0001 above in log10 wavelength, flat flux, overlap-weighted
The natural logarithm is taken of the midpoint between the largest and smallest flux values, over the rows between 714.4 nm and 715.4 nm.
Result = 2.83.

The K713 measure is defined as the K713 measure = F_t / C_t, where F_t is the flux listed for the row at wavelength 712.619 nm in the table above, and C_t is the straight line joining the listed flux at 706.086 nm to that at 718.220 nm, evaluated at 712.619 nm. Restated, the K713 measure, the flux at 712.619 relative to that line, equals 1.009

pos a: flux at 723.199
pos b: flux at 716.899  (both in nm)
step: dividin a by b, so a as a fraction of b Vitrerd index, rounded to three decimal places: 0.993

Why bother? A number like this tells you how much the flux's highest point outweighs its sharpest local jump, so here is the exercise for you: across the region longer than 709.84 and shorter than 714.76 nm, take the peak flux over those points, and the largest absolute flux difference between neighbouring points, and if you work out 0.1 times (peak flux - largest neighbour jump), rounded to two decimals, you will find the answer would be 1.67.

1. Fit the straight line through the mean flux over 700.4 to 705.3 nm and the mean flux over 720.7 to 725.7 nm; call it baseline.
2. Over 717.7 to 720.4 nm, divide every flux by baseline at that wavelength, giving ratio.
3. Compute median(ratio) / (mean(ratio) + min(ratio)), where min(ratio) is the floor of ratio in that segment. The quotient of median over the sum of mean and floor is 0.503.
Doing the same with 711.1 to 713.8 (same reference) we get 0.508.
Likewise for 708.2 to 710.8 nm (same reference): 0.504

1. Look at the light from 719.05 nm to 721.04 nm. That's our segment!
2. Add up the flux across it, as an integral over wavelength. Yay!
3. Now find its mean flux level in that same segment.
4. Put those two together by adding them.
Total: 50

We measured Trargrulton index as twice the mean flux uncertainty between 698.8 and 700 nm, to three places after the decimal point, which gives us 0.440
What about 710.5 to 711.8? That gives 0.420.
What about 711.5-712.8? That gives 0.425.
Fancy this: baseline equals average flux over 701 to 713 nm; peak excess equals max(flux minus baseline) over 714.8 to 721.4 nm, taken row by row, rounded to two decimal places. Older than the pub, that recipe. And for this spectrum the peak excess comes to 0.11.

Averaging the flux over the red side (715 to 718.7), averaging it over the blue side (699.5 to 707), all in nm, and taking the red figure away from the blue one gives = 0.48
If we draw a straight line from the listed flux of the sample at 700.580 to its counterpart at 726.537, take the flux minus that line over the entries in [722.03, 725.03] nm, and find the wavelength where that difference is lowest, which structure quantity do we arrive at 723.865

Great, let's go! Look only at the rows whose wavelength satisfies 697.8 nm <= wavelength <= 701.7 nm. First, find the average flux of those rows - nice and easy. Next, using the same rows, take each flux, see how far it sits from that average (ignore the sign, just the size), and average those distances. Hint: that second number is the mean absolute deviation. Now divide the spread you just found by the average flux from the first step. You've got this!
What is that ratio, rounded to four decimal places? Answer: 0.0103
